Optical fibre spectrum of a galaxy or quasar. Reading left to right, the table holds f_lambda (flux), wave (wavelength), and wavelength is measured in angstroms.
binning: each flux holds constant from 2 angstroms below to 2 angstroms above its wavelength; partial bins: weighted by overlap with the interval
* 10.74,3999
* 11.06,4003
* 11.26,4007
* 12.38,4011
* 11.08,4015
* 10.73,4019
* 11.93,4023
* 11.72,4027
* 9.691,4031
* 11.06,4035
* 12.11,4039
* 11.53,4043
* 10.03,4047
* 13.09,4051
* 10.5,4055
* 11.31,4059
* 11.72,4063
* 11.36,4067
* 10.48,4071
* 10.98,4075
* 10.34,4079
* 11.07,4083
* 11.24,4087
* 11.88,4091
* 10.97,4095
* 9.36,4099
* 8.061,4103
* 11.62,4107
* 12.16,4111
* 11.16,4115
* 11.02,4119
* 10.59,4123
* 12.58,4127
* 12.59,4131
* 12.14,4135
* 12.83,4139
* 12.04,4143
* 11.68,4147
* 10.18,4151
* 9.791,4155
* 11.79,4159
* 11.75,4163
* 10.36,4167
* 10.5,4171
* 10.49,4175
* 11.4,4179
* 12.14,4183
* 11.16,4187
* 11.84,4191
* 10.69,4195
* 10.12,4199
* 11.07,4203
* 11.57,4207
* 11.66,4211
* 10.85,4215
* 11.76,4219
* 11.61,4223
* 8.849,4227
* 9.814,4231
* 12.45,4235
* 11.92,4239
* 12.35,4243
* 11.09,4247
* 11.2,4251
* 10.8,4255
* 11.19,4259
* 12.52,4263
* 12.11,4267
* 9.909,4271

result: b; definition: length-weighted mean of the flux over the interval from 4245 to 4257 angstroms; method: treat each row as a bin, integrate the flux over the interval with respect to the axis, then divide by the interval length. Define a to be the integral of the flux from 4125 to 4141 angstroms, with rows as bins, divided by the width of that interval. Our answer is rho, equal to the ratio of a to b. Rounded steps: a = 12.5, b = 11.0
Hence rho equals 1.14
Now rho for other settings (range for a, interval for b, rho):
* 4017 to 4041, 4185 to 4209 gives 1.01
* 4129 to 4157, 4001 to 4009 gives 1.04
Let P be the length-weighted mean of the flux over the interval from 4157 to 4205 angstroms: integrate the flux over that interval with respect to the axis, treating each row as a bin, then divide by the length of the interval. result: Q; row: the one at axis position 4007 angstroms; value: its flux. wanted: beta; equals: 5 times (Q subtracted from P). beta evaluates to -1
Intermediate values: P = 11.1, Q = 11.26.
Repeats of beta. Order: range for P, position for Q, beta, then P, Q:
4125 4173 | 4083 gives 2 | 11.5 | 11.07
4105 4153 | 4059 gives 2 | 11.7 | 11.31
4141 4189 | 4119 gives 0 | 11.1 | 11.02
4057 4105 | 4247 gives -2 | 10.7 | 11.09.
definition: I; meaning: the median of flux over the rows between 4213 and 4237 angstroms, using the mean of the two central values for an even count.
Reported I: 11.2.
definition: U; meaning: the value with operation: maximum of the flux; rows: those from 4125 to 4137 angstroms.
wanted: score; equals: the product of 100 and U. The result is 1259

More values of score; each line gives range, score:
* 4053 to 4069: 1172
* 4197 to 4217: 1166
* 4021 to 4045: 1211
